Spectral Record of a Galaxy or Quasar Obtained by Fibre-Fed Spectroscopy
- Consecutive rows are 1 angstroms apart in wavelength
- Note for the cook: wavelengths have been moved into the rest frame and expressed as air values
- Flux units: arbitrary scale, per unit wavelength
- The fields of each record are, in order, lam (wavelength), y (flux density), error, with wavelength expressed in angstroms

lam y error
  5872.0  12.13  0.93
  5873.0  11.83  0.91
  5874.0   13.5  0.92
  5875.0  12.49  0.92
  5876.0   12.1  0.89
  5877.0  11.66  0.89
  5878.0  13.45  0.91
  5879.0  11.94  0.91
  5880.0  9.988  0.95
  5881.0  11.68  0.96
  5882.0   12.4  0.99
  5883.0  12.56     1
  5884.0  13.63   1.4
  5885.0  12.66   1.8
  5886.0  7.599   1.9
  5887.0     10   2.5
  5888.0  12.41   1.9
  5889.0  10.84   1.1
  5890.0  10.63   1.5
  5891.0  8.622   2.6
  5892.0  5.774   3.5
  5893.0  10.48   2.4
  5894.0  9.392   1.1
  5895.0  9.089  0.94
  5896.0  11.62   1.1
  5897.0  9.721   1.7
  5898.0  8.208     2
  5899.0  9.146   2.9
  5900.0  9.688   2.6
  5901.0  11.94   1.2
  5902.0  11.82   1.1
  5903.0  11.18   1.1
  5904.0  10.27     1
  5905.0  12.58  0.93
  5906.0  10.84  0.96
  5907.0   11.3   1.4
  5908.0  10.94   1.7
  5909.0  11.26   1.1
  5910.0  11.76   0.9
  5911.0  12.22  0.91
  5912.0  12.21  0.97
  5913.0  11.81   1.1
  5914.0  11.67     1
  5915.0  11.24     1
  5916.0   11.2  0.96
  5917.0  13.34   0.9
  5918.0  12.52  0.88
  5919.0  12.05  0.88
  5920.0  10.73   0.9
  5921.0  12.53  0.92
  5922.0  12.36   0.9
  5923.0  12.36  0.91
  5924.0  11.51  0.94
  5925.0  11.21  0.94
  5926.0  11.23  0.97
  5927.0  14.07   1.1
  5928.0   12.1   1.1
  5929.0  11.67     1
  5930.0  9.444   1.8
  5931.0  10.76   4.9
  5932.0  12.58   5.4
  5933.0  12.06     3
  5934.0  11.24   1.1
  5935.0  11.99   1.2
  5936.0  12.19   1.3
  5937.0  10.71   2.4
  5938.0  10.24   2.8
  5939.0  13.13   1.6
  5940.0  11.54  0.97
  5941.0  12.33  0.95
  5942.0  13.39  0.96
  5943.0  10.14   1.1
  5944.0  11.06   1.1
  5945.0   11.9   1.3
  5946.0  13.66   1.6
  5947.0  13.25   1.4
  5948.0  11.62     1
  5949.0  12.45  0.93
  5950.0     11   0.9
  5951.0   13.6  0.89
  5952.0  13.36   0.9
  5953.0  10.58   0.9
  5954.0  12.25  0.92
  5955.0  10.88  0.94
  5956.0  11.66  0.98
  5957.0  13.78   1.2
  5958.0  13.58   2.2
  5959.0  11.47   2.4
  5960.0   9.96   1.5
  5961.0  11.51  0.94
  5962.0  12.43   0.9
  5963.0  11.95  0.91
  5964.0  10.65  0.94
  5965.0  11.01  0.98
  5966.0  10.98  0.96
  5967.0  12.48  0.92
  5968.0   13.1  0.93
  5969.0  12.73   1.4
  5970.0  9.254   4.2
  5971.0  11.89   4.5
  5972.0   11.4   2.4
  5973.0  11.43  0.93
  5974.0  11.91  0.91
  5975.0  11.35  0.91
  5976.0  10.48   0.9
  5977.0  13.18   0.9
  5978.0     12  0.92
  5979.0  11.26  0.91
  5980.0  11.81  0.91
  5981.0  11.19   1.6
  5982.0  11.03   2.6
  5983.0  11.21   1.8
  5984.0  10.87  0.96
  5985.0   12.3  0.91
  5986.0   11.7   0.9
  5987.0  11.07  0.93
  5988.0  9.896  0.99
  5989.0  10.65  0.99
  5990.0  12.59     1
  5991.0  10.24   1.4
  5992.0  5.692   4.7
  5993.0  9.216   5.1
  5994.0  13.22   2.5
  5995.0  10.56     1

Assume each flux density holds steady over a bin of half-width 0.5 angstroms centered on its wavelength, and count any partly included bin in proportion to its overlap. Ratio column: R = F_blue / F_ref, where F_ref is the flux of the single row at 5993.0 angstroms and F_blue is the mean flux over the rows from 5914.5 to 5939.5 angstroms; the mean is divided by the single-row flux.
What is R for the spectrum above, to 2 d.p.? 1.28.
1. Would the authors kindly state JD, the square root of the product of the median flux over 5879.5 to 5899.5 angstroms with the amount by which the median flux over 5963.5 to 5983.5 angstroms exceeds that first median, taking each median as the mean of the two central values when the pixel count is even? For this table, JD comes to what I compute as 3.4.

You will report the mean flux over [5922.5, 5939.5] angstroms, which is 11.7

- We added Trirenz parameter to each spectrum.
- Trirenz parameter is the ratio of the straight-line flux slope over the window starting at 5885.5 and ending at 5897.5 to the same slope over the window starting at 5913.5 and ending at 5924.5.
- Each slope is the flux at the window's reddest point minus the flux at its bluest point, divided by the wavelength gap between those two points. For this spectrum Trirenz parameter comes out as -12.1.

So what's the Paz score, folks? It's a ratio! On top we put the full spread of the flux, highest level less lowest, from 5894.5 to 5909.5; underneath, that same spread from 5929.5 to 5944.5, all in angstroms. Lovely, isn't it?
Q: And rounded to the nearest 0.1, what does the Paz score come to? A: 1.1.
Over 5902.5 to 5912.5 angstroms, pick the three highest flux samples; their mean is 12.3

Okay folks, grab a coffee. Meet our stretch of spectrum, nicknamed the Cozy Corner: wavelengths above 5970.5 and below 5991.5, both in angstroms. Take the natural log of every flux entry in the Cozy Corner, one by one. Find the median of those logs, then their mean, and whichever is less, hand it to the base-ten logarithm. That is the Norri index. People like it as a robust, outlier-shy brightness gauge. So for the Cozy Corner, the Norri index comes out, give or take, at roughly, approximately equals 0.385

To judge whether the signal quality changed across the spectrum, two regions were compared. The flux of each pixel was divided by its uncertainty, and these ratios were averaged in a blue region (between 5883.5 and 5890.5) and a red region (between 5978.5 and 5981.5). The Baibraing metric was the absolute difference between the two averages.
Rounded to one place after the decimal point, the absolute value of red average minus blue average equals 3.9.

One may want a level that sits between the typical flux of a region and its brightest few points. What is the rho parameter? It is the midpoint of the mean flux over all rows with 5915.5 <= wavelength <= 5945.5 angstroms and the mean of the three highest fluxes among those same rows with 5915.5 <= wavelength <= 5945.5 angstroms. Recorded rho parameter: 12.7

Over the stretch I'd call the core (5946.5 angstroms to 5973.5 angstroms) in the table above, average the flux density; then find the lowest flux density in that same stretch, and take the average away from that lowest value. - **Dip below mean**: -2.6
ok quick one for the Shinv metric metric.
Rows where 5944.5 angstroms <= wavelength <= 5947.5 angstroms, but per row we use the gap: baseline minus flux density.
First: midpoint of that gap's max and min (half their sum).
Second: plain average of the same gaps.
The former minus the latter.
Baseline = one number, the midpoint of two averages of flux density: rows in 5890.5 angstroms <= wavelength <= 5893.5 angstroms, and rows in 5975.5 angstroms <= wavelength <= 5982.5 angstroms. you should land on 0.16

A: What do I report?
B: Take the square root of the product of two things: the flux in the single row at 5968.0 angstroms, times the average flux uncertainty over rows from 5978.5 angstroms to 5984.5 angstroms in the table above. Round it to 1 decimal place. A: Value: 4.4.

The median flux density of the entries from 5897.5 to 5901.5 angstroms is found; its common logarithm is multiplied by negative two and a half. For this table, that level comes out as -2.43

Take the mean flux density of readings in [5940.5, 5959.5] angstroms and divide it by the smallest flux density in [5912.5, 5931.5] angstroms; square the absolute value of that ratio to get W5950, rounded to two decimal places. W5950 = 1.67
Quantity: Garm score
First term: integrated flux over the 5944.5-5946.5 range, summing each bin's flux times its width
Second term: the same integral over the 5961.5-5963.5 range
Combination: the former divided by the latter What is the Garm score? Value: 1.05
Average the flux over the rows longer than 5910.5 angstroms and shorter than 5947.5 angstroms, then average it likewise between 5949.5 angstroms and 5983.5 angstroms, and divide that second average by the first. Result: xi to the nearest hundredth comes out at 0.99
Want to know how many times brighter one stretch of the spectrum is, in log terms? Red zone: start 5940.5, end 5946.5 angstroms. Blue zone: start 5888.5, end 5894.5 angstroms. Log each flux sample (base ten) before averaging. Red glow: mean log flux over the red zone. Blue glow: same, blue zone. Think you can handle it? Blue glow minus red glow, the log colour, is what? -0.12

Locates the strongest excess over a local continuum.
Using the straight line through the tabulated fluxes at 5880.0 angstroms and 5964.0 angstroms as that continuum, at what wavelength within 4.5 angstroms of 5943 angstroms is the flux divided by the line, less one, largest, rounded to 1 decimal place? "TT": 5946.0 angstroms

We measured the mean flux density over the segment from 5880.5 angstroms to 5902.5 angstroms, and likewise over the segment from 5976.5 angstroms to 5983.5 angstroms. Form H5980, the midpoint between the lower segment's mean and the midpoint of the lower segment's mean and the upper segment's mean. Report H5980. 10.8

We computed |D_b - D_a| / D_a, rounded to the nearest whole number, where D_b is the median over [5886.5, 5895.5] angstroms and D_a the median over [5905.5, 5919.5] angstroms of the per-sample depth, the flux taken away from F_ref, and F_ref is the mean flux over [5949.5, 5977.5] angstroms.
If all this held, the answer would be 26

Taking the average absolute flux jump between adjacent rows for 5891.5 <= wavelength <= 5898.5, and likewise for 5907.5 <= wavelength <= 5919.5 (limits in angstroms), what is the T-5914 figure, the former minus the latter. 1.5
